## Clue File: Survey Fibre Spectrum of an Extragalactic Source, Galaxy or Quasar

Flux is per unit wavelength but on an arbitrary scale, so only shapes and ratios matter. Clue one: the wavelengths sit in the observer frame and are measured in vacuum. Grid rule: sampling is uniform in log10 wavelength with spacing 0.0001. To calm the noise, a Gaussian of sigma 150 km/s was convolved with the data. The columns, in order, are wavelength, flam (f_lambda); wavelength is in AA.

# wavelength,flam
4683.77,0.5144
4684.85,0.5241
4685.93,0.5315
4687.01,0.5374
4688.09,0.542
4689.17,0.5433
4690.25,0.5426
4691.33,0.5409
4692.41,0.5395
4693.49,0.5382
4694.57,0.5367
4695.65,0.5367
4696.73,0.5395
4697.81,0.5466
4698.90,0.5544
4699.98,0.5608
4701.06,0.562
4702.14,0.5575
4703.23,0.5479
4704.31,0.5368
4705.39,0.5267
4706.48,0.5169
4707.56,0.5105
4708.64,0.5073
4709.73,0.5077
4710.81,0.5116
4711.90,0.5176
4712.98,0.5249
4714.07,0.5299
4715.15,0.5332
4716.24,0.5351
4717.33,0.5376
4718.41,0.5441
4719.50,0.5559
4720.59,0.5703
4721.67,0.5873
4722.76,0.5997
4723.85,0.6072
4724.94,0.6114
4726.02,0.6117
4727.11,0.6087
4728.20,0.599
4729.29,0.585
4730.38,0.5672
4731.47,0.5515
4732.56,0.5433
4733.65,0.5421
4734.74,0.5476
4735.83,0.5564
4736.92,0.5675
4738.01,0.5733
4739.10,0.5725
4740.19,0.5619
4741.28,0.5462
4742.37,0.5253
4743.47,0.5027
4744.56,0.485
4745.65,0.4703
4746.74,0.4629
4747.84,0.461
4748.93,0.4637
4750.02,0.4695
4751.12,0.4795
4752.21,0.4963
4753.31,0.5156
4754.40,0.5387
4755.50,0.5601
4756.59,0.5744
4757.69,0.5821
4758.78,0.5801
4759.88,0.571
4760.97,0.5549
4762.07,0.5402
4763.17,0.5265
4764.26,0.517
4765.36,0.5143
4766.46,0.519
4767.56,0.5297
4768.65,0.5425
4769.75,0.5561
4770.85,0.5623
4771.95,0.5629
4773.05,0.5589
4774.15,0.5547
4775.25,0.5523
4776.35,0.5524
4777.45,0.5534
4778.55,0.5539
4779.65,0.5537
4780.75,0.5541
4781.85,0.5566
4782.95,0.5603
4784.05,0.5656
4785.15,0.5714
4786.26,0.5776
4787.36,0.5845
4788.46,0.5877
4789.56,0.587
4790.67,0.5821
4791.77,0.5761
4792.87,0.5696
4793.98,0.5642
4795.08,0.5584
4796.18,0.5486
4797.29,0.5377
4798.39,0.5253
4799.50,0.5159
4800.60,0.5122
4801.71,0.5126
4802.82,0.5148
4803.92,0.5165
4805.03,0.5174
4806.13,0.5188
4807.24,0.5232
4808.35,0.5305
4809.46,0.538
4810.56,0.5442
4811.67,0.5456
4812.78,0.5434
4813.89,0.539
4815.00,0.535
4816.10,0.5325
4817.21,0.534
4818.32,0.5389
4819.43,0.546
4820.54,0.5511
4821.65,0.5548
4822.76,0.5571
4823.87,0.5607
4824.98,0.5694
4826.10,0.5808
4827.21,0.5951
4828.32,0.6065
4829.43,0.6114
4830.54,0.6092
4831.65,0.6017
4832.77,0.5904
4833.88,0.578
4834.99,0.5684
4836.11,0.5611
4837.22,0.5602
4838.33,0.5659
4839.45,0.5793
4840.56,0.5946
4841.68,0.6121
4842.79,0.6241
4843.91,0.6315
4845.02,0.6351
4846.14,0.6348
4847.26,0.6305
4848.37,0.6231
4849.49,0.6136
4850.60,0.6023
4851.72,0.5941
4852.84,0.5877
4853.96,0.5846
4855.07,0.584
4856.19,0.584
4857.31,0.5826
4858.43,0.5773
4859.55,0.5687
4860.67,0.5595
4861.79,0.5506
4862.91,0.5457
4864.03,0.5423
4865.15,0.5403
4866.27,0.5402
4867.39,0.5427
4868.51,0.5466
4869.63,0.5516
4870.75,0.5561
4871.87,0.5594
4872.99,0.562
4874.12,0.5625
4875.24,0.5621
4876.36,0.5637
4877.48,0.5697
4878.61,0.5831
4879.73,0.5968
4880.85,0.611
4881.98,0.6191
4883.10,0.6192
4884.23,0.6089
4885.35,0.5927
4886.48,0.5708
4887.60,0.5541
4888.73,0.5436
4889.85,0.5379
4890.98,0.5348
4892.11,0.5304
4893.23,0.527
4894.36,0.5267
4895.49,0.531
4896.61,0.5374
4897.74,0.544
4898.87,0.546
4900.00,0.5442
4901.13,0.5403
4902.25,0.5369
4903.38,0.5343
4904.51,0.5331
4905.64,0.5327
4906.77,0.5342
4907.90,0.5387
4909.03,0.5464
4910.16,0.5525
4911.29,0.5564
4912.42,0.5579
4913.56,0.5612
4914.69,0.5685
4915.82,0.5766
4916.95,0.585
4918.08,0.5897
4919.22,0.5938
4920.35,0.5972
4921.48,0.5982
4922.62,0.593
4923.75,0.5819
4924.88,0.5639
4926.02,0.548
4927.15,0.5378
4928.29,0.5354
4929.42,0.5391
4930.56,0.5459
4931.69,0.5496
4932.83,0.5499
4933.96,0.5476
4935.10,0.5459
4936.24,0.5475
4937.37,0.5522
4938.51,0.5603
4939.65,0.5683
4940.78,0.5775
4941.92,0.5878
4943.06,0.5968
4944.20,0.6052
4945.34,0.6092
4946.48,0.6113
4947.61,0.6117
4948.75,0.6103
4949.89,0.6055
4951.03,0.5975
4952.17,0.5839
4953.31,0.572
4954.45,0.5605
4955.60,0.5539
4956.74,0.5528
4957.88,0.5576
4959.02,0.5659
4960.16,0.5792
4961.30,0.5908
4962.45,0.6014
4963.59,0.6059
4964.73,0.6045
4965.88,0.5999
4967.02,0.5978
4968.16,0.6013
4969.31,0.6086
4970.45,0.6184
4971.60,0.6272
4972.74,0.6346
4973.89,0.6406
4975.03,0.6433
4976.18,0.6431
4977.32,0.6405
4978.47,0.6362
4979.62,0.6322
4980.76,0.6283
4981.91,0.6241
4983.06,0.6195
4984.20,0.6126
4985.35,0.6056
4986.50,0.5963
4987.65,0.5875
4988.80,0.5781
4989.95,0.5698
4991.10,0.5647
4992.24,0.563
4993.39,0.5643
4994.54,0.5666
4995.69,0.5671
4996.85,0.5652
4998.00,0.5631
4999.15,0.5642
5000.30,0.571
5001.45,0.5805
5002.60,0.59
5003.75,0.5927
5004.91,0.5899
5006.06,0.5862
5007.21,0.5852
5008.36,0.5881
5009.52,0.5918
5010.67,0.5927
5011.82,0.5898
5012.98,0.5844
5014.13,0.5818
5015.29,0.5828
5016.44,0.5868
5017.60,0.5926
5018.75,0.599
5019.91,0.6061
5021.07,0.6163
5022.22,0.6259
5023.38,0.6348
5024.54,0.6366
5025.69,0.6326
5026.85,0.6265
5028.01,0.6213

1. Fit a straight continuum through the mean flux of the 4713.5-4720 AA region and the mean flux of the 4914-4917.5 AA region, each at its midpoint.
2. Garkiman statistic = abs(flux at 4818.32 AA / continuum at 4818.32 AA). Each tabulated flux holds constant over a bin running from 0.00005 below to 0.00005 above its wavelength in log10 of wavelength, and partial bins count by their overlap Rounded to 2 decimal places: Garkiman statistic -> 0.97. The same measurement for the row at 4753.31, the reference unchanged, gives 0.94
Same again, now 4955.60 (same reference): 0.95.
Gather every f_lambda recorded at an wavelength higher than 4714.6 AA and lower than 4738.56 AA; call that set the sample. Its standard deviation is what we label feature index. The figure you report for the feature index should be 0.027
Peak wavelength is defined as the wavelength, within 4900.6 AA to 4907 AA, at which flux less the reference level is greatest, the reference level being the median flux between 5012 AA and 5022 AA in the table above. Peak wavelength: 4901.13 AA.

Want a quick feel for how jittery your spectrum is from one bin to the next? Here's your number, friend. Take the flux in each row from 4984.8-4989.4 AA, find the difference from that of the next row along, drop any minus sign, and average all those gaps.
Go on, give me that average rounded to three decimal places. 0.009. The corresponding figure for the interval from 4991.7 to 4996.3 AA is 0.001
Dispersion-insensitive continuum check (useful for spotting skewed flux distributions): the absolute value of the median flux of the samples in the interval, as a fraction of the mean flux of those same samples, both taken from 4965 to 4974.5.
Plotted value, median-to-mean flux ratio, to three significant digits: 0.996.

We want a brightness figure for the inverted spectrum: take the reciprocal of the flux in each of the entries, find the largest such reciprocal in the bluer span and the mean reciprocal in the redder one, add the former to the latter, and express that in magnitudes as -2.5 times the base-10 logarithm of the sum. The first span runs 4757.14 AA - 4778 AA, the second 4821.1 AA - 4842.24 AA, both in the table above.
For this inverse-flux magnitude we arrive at -1.410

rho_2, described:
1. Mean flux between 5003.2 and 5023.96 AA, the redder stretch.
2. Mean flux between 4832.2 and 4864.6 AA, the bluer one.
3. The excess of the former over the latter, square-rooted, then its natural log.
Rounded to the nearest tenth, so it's -2.4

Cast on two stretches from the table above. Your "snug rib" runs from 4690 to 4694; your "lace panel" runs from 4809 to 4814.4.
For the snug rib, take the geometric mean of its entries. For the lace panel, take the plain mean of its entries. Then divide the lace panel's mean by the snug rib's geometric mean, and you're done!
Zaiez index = 1.00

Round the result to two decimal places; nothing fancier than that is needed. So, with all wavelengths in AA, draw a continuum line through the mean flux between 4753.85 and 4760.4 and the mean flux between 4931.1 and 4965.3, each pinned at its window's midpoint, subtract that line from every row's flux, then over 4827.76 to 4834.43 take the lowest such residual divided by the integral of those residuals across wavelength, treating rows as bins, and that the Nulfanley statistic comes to 0.03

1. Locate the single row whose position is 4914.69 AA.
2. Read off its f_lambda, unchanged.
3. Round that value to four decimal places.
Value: 0.5685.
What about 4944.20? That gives 0.6052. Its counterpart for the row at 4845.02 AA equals 0.6351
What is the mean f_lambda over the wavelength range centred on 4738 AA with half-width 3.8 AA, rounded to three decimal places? 0.561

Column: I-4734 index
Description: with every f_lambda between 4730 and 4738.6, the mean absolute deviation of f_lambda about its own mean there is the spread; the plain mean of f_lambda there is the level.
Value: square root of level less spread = 0.739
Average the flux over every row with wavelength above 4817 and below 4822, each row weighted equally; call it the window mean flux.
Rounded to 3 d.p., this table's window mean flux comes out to 0.545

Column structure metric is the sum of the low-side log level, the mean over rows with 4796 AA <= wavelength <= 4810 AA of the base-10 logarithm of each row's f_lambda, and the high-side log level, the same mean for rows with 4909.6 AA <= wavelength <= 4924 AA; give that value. -0.52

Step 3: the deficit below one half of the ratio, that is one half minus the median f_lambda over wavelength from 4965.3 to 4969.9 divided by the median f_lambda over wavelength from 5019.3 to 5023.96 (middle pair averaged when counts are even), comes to -0.47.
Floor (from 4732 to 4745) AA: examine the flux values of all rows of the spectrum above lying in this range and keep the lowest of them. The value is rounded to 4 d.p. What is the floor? 0.4850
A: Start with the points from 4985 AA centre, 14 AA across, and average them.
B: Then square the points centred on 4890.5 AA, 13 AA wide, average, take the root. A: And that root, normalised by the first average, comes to 0.91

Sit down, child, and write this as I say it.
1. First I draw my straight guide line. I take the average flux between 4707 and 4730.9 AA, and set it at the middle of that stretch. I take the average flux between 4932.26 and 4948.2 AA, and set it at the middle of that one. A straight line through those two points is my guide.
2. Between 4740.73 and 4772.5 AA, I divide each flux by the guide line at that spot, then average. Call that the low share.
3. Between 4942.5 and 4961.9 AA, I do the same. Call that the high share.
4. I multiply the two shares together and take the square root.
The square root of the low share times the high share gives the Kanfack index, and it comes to 0.97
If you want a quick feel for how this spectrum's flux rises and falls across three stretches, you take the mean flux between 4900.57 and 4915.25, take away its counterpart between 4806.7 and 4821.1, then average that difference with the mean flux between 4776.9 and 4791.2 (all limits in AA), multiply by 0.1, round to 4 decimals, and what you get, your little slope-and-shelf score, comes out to 0.0288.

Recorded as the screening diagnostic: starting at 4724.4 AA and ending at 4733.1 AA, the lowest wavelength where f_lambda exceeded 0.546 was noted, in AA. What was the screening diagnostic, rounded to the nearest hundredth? 4724.94 AA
